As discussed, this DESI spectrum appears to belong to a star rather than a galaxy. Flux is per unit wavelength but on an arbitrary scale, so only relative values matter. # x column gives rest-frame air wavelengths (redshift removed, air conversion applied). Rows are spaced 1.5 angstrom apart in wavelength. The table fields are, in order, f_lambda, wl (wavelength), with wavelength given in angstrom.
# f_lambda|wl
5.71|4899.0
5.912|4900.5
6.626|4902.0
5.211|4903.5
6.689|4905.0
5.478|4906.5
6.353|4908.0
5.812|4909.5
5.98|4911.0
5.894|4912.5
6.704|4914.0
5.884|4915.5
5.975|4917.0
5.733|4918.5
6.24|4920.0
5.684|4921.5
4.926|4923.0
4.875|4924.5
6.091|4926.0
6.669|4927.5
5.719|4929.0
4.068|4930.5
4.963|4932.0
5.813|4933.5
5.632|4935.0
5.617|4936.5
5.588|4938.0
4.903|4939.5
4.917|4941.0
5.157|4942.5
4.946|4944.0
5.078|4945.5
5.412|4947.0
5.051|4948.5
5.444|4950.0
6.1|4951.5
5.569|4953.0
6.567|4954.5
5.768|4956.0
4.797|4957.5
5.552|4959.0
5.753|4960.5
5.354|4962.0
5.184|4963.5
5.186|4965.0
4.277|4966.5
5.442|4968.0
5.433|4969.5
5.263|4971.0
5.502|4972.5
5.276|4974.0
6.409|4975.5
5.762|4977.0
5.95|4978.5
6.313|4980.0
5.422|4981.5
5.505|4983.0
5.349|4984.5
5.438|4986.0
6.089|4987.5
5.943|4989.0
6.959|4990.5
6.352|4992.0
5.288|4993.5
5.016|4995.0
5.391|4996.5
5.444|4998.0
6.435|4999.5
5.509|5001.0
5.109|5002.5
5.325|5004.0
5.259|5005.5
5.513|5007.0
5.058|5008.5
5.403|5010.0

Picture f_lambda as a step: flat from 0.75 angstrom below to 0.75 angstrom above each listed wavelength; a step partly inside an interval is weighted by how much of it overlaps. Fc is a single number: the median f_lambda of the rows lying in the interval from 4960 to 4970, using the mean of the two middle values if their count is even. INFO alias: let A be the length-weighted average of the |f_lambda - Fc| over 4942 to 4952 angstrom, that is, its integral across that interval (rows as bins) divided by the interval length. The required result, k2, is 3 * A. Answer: 0.86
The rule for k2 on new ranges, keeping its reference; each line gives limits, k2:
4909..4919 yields 1.96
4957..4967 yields 1.03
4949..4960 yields 1.45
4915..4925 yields 1.57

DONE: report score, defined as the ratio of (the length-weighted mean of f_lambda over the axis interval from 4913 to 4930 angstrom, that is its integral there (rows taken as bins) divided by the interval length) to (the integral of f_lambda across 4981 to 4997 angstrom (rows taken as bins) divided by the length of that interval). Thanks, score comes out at 1.02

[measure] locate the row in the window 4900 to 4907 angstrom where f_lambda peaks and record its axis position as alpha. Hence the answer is 4905.0 angstrom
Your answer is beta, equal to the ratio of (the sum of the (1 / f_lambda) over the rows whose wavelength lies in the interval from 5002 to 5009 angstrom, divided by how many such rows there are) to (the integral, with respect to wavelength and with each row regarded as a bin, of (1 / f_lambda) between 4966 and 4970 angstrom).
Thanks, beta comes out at 0.24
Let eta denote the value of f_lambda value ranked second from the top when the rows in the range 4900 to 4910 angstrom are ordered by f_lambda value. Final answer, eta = 6.626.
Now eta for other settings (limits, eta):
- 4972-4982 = 6.313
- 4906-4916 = 6.353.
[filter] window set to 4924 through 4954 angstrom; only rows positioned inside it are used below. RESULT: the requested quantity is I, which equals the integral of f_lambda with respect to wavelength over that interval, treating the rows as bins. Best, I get 162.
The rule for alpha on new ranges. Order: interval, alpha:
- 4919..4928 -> 4927.5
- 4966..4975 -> 4972.5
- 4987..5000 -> 4990.5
